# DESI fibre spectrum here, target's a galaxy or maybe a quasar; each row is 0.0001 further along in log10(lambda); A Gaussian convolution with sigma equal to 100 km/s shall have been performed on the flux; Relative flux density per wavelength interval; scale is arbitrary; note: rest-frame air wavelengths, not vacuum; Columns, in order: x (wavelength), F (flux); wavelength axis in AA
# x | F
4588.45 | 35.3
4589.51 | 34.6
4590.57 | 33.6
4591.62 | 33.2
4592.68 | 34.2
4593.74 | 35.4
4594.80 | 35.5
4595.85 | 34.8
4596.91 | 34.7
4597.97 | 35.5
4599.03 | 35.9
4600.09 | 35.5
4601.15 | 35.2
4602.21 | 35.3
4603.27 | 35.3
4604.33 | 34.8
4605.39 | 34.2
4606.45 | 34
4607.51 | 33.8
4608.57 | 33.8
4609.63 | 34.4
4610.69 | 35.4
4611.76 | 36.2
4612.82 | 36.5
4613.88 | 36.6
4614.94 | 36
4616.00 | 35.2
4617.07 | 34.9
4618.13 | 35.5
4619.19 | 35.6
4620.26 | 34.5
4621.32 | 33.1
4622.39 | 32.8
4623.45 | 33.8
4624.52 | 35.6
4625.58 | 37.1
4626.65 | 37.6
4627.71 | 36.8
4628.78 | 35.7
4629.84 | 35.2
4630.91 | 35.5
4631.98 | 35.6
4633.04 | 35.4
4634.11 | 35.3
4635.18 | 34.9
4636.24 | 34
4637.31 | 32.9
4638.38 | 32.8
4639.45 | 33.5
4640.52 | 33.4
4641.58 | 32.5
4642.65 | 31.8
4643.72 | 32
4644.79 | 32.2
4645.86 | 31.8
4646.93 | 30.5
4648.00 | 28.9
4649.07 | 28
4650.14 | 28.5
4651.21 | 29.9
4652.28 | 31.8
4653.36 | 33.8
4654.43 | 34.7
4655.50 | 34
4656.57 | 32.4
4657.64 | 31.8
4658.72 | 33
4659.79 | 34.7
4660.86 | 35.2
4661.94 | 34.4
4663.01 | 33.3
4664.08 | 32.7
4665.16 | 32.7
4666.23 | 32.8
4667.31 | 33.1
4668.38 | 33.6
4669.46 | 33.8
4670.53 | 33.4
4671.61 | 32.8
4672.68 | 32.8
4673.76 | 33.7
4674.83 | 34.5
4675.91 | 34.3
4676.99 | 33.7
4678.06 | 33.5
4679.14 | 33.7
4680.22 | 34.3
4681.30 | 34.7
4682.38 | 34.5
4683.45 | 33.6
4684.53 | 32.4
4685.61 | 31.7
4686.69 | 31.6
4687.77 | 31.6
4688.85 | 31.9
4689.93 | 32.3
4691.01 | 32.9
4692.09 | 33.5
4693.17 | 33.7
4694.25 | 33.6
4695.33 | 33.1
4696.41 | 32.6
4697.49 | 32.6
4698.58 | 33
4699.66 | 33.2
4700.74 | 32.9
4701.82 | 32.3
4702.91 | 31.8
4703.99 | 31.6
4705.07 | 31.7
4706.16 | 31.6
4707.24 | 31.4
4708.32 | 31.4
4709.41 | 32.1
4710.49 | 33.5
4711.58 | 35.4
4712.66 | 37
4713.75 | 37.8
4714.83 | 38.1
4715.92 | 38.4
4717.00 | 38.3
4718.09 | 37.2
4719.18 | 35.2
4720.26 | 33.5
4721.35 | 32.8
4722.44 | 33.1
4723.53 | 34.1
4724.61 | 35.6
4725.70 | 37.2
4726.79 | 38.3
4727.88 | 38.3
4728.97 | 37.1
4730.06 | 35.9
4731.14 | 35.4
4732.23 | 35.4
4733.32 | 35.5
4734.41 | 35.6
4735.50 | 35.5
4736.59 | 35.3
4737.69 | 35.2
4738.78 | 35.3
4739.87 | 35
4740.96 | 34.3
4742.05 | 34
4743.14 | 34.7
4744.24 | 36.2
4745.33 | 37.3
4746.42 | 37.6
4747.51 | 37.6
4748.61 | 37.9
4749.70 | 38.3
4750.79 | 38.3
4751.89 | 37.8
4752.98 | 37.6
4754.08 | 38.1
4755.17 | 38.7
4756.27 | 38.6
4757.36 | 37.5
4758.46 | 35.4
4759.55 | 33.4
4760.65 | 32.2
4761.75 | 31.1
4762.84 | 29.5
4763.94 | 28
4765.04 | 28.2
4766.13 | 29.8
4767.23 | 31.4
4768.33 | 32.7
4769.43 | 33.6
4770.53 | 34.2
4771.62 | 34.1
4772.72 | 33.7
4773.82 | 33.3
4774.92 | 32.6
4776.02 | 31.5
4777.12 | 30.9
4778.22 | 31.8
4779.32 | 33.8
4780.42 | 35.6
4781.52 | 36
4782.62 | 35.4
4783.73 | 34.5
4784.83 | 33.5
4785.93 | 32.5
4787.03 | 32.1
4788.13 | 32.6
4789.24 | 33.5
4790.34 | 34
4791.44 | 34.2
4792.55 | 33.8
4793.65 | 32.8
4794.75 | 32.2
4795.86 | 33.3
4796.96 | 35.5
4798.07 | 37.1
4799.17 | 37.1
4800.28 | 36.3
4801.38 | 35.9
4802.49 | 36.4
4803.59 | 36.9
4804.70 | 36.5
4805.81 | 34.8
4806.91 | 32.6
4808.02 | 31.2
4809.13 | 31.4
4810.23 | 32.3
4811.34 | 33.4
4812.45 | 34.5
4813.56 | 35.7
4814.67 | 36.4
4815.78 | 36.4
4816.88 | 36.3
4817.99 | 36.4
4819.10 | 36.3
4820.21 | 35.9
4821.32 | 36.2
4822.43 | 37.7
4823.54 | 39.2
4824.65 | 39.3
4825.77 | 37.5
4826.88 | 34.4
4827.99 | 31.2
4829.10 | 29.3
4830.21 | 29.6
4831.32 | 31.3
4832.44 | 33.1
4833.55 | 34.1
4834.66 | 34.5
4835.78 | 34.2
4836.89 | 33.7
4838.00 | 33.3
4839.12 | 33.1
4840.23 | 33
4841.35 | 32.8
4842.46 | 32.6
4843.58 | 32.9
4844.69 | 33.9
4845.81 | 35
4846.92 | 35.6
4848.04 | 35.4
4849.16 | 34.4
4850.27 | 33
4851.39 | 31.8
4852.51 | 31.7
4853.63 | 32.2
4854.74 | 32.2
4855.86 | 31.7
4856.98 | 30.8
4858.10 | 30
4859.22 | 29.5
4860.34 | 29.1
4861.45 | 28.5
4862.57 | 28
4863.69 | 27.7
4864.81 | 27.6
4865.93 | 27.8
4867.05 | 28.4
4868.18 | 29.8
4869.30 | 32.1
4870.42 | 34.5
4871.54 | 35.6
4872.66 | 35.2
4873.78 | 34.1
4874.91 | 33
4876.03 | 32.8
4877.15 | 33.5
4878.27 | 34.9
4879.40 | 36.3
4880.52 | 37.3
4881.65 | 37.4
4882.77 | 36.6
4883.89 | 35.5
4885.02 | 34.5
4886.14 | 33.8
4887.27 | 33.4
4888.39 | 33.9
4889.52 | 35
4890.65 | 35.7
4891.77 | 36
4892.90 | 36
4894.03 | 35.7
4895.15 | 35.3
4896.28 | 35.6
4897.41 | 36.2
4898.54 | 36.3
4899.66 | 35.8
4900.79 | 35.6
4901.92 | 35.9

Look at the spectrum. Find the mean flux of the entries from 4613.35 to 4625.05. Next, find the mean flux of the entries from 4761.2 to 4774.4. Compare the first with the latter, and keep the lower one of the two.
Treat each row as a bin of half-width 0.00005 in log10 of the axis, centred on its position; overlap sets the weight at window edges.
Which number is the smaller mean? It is 31.6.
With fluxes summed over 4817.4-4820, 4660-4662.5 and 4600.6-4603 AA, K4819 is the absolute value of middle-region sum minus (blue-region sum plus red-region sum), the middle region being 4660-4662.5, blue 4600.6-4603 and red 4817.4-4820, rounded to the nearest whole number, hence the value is 74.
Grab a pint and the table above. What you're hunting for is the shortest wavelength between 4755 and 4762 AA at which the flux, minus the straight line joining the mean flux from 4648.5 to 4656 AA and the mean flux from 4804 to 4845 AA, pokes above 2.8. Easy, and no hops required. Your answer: 4755.17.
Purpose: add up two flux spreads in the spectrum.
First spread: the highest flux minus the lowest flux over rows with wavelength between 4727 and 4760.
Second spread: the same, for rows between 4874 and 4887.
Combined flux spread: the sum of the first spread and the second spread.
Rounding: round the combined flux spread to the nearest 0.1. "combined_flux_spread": 9.9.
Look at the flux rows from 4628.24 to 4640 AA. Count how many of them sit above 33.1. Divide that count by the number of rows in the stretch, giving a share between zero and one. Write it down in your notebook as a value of 0.8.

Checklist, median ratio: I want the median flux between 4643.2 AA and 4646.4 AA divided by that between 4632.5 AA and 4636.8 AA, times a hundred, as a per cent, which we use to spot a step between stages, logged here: 91.2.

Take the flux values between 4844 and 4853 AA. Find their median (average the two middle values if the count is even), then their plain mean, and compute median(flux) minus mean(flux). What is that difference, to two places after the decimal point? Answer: 0.30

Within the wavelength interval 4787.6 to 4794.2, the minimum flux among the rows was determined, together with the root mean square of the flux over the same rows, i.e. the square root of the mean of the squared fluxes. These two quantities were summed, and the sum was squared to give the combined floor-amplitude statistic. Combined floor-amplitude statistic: 4368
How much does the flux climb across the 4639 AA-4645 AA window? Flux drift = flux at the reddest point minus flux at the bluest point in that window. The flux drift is -1.3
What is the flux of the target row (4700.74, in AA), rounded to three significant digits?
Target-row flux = 32.9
